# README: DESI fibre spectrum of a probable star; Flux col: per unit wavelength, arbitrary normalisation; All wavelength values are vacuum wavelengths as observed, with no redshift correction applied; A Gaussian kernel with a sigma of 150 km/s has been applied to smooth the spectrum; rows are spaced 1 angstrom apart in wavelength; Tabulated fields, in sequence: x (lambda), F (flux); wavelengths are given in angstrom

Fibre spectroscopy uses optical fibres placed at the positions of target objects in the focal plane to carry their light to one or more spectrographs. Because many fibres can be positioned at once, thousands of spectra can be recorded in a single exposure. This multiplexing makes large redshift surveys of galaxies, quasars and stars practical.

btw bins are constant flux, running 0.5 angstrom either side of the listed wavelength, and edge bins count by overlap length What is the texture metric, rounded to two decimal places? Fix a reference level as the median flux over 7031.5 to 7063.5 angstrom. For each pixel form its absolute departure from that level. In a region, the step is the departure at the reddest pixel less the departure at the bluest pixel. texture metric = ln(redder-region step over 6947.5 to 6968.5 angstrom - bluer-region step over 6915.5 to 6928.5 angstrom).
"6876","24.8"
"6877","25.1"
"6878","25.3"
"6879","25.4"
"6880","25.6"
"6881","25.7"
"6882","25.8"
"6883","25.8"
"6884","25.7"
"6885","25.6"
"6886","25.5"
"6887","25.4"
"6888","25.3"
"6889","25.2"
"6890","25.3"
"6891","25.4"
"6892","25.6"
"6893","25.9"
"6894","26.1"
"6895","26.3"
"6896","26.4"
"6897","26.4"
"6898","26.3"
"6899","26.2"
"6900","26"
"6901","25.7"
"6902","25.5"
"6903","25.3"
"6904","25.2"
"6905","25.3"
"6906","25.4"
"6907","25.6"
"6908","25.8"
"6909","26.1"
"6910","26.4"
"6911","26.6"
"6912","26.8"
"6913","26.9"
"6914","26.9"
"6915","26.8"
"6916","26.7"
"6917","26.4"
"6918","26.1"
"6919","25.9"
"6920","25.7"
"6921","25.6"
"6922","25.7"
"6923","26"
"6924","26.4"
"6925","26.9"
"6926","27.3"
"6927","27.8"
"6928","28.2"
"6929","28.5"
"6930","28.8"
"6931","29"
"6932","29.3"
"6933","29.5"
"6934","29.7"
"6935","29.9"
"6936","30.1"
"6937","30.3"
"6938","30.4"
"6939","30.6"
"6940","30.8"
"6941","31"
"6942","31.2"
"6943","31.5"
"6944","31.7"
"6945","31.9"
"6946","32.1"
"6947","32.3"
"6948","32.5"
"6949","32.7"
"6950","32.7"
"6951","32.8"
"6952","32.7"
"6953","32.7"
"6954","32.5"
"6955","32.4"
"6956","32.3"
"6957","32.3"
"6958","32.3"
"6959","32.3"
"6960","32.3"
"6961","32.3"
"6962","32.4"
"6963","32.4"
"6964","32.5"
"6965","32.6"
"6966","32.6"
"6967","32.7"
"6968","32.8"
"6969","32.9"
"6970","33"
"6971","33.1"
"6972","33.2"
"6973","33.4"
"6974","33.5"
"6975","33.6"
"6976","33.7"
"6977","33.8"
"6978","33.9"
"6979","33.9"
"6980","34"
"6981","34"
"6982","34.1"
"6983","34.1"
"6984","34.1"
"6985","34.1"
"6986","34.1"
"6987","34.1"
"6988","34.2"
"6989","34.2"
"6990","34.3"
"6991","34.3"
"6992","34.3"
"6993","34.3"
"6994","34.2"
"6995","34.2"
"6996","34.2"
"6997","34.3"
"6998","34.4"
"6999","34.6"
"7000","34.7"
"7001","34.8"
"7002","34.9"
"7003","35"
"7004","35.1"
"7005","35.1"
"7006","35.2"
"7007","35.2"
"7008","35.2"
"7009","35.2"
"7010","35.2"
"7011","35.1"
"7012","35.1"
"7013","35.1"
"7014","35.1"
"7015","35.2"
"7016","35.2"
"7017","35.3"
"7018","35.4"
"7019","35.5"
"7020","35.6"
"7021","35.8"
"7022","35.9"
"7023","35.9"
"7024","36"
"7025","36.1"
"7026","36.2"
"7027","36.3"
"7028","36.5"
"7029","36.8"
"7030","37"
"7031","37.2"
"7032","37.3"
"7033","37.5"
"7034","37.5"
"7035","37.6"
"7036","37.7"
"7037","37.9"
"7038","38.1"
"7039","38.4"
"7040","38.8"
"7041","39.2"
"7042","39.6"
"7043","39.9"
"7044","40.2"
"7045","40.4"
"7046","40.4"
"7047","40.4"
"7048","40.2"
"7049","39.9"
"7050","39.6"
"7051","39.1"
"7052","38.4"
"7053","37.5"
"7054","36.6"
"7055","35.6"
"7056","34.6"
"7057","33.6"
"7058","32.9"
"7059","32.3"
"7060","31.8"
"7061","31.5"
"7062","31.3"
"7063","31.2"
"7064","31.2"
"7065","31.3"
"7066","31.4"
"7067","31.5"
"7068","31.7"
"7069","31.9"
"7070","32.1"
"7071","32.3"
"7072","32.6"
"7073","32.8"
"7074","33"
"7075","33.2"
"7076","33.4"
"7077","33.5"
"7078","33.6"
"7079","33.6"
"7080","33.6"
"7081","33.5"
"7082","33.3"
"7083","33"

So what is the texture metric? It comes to 0.18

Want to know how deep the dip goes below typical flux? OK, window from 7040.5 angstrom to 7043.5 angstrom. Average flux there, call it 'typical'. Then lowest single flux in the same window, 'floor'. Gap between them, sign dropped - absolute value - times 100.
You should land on 37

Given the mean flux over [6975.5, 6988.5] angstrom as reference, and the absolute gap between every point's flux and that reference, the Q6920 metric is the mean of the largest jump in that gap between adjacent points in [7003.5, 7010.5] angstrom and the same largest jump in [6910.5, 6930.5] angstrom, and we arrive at 0.30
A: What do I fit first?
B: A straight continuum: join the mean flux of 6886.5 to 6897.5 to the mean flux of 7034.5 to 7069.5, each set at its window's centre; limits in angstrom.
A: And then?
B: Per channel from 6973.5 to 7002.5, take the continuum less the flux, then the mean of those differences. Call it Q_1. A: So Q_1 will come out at -2.20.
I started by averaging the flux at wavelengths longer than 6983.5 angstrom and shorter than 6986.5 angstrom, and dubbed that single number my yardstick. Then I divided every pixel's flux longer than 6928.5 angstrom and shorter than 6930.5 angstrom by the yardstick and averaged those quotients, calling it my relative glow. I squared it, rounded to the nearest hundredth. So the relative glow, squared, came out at 0.71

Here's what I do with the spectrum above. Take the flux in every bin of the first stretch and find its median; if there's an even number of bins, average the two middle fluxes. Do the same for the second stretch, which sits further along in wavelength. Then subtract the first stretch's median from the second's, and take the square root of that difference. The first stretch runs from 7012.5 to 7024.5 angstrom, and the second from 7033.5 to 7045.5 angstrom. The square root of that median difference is 1.8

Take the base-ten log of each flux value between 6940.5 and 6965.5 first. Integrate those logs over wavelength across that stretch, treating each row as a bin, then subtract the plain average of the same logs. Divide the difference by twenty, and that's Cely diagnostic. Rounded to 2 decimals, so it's 1.81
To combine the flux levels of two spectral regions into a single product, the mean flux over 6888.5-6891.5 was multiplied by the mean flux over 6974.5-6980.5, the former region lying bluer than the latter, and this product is 856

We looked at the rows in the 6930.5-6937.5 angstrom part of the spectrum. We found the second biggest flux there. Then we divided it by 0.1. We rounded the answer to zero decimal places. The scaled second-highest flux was 301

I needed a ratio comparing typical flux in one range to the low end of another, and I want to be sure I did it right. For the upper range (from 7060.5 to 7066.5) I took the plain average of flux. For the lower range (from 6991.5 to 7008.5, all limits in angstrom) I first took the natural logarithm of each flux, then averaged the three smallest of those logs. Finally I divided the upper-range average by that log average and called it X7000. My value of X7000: 8.9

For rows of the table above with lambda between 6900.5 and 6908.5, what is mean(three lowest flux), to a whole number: 25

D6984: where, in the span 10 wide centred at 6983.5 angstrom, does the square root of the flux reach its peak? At 6988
